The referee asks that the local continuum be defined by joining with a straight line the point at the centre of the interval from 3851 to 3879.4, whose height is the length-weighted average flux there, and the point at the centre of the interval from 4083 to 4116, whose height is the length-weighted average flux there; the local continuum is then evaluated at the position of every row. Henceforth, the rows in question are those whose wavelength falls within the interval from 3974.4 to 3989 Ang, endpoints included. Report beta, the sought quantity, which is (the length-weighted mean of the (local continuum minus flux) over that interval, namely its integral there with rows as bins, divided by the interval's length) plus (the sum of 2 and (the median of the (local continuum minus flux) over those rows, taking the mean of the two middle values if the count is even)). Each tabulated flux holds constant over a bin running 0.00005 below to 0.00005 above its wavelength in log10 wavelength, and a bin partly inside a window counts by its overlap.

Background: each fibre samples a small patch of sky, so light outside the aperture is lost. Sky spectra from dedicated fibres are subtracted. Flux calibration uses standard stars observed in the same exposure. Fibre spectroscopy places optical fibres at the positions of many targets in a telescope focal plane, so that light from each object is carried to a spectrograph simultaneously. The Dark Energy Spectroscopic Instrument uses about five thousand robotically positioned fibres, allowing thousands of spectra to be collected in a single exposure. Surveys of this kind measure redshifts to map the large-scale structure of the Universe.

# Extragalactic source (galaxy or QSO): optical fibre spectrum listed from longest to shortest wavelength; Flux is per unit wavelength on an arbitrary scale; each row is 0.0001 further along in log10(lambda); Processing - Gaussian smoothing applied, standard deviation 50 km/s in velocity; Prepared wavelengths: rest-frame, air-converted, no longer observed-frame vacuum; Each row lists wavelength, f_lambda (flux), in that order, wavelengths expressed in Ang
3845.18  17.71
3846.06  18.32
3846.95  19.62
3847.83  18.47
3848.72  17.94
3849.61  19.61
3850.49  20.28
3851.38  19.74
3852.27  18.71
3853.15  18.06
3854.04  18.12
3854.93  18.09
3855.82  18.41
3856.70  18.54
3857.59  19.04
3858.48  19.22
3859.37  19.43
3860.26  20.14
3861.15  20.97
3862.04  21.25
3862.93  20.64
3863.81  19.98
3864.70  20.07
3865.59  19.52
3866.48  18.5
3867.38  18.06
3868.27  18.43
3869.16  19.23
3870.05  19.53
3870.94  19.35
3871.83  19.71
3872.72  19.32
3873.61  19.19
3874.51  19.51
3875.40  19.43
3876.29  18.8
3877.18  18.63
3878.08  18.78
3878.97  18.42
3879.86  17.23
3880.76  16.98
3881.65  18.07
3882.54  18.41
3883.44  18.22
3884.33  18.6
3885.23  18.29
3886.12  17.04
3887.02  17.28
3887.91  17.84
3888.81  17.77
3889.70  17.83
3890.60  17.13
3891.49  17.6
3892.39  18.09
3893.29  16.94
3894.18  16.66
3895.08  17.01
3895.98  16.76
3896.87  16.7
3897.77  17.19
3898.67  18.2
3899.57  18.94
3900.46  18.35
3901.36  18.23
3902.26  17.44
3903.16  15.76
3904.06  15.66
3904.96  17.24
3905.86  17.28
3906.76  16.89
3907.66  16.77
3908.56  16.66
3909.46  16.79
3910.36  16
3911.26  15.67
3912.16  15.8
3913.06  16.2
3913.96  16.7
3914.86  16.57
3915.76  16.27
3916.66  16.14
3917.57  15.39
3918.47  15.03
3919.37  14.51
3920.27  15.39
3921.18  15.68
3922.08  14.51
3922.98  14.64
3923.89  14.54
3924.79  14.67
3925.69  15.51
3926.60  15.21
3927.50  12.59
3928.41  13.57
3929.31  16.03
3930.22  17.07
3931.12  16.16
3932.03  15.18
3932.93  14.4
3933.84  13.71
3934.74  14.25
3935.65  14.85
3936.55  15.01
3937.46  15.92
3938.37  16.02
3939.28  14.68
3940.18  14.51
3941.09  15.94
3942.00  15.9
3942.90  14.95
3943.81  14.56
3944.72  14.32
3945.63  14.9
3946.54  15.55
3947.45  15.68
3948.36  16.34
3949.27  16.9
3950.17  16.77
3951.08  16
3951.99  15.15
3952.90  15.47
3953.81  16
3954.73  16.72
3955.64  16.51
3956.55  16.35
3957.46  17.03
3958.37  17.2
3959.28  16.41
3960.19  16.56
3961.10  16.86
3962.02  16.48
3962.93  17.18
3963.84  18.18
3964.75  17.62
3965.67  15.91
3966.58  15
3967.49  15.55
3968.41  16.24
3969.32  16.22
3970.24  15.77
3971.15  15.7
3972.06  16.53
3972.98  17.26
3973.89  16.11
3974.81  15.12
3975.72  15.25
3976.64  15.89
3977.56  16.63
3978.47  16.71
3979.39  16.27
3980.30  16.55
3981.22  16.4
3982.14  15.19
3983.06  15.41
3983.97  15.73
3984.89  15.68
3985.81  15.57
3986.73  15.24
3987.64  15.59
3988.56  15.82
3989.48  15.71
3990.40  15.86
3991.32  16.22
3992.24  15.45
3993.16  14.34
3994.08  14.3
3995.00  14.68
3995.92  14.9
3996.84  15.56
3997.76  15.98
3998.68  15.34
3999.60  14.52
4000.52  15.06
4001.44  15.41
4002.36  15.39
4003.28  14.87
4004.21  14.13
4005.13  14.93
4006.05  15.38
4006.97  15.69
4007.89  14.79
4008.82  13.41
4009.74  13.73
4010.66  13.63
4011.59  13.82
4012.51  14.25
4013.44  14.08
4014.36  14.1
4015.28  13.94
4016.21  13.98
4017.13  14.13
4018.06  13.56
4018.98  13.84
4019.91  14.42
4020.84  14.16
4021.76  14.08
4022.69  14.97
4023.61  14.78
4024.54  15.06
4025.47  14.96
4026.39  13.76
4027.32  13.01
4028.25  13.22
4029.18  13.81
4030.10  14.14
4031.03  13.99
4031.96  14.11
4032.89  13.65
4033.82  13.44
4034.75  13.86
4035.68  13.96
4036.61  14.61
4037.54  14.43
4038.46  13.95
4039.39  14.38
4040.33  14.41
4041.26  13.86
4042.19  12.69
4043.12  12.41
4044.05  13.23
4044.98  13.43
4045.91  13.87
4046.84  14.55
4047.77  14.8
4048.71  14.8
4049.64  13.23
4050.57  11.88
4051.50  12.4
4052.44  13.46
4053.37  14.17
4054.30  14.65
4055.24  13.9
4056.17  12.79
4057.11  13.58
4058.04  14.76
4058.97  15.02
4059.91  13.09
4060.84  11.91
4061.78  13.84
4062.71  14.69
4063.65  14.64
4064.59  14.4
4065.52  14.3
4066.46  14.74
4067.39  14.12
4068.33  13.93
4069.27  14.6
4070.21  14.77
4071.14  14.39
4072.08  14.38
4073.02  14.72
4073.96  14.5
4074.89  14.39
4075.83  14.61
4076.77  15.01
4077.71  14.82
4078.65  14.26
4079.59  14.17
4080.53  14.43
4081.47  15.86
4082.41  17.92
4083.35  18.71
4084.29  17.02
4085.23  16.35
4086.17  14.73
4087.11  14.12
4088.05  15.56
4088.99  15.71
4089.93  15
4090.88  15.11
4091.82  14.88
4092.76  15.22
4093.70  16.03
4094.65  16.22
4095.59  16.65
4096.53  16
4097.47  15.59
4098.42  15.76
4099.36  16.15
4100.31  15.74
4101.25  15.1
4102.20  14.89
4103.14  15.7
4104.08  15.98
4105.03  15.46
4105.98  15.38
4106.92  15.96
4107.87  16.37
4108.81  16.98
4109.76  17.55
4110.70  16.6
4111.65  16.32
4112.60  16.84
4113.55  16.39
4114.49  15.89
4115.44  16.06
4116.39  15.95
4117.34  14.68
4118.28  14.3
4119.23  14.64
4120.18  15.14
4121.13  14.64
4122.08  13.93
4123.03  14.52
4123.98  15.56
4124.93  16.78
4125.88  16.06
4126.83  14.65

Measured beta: 5.6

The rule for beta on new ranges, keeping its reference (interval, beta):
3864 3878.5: 1.8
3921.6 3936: 9.3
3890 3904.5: 5.1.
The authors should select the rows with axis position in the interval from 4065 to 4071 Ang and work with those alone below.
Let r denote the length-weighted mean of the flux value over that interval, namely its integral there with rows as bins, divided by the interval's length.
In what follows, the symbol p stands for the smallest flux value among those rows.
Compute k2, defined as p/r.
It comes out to 0.966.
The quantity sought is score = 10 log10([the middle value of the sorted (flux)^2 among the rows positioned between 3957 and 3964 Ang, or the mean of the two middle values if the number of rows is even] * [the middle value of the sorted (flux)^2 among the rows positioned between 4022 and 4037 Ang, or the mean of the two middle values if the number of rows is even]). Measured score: 47.49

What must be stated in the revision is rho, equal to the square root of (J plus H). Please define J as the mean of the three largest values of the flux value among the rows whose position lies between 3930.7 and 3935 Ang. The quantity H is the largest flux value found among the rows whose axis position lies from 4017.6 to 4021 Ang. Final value 5.4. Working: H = 14.42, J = 15.2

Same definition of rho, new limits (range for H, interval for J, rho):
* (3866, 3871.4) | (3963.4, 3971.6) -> 6.1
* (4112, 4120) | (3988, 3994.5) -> 5.7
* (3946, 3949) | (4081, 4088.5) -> 5.9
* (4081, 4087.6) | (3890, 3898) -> 6.0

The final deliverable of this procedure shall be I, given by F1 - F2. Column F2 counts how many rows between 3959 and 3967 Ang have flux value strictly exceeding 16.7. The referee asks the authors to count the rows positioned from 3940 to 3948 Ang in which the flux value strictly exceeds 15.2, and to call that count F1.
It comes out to 0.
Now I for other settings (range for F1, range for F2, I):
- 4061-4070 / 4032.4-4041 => 0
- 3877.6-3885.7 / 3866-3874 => 0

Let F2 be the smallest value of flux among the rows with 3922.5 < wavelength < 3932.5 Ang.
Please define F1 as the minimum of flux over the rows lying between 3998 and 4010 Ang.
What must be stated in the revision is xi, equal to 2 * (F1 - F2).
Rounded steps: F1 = 13.41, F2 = 12.59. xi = 2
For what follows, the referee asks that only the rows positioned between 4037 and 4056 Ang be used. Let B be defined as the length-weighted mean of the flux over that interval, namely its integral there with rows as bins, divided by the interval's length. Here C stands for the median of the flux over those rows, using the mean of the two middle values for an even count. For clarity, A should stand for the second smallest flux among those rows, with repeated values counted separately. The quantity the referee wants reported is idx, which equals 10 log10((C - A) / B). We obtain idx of -9.7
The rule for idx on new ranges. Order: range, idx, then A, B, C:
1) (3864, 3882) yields -10.3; 17.23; 18.9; 19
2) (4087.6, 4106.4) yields -13.2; 14.89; 15.6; 16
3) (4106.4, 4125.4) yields -9.8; 14.3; 15.8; 16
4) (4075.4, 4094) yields -12.4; 14.17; 15.5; 15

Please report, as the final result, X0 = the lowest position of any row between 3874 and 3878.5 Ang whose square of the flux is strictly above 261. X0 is 3874.51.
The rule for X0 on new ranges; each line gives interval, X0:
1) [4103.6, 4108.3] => 4107.87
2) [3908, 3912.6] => 3908.56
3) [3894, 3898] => 3894.18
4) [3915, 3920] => 3915.76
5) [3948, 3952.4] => 3948.36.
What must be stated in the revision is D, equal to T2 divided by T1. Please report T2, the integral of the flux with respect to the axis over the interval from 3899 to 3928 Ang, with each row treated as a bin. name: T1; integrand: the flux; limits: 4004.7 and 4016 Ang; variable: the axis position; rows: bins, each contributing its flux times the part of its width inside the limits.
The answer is 2.9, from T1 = 162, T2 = 465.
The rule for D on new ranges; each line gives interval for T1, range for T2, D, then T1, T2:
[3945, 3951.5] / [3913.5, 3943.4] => 4.4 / 104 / 454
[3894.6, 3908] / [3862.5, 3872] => 0.8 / 231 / 184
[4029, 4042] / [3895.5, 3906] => 1.0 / 182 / 182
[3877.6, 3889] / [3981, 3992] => 0.8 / 204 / 172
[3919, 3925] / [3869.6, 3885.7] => 3.4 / 89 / 301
